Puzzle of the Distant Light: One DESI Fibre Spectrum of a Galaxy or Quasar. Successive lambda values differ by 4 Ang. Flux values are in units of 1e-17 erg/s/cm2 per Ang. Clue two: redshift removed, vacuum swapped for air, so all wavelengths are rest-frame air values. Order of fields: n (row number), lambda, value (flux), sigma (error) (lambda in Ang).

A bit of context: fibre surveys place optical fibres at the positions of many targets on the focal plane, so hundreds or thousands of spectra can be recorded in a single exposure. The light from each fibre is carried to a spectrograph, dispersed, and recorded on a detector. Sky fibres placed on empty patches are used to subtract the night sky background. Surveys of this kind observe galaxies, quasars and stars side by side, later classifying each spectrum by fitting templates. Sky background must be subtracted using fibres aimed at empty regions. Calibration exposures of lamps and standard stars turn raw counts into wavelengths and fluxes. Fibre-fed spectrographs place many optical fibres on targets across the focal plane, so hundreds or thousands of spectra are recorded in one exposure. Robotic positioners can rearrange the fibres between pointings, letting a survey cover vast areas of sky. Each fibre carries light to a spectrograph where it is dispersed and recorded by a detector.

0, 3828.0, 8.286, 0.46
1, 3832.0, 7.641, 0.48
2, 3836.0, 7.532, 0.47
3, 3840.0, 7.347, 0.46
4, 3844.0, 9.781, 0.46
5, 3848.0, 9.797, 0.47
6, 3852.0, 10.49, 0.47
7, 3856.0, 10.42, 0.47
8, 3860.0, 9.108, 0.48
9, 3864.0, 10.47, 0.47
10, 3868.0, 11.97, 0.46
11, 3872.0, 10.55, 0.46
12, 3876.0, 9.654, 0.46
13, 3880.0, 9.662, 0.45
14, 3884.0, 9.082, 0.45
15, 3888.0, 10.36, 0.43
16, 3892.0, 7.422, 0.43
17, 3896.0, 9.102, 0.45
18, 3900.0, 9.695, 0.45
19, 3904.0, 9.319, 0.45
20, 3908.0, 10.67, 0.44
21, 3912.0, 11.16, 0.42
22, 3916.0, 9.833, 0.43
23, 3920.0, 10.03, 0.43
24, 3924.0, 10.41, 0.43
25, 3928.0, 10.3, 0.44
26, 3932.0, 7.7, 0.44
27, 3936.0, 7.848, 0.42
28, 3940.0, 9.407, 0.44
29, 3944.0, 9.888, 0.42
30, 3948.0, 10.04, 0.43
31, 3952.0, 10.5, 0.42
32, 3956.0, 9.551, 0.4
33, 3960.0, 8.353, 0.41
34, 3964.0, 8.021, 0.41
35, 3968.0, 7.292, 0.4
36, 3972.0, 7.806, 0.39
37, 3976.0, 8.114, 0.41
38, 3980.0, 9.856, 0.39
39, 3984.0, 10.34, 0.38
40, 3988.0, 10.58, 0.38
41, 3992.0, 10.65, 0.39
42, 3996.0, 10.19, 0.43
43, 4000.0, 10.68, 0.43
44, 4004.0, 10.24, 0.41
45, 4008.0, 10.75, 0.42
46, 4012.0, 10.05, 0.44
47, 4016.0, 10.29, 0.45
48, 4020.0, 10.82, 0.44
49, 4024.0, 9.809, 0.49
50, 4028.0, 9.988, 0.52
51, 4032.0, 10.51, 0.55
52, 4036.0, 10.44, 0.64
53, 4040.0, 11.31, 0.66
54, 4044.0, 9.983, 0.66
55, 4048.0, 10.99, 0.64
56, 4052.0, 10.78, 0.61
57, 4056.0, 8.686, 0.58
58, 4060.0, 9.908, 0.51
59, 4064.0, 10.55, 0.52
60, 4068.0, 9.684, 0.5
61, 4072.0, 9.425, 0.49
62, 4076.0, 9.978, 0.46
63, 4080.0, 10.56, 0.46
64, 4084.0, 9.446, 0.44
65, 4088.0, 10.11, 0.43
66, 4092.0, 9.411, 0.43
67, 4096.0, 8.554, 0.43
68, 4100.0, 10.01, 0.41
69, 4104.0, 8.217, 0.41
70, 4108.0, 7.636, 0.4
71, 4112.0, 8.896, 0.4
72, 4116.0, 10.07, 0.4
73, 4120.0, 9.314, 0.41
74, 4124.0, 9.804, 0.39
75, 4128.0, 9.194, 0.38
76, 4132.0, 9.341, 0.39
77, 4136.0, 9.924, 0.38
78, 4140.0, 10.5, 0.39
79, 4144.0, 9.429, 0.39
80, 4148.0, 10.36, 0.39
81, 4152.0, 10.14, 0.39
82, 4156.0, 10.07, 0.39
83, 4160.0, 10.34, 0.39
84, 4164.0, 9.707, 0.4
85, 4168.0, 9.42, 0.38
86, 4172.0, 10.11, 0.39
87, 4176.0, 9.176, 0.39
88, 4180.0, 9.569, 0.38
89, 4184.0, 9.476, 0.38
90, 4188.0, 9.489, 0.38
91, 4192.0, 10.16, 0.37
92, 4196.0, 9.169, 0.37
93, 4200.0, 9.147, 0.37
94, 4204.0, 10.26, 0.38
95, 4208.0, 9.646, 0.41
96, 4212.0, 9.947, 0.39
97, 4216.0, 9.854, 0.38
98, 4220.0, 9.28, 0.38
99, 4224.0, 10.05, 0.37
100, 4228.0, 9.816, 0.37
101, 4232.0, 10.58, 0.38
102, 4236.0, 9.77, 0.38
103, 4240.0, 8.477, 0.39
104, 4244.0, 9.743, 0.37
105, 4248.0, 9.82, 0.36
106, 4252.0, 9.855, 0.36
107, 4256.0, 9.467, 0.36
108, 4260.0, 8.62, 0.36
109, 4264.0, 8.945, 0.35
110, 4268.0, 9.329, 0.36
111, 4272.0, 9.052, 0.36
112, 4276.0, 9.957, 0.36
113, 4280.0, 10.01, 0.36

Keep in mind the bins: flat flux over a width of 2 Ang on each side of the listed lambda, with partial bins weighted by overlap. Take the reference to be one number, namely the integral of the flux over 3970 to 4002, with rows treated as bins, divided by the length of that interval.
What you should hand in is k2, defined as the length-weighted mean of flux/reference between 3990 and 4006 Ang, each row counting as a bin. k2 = 1.07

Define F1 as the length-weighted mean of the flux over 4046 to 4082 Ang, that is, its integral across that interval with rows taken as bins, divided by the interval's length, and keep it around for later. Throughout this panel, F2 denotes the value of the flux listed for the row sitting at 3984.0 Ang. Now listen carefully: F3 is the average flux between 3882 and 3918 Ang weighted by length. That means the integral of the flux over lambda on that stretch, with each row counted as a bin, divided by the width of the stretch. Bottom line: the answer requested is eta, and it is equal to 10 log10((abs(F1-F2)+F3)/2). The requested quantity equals 6.9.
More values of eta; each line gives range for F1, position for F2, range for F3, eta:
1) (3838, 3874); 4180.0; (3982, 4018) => 7.3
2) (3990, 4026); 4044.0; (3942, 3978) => 6.6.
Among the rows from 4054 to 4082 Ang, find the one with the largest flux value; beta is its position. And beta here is 4080.0 Ang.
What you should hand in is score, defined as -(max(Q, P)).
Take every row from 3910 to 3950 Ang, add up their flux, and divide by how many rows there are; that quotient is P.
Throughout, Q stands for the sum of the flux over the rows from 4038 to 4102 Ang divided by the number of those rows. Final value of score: -9.96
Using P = 9.7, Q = 10.0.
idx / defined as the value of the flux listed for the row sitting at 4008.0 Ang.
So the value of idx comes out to 10.75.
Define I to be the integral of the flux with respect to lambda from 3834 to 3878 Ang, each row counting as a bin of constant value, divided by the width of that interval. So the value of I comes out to 9.74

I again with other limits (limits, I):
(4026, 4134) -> 9.73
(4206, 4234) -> 9.88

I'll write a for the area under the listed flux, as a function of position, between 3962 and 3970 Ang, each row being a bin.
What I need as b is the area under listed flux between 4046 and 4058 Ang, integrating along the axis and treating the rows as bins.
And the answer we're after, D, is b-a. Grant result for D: 61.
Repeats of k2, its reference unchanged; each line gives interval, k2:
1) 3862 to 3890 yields 1.05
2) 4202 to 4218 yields 1.02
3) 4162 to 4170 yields 0.98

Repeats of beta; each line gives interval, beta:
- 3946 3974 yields 3952.0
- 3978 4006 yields 4000.0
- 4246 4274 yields 4252.0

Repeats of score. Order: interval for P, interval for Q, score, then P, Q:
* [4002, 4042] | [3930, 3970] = -10.42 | 10.4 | 8.9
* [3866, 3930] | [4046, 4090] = -10.01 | 10.0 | 10.0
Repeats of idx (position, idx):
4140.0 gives 10.5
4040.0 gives 11.31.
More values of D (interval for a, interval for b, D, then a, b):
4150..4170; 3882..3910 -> 64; 199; 263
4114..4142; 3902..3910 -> -193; 273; 80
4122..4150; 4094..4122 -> -23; 274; 251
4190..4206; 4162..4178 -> -1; 155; 154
